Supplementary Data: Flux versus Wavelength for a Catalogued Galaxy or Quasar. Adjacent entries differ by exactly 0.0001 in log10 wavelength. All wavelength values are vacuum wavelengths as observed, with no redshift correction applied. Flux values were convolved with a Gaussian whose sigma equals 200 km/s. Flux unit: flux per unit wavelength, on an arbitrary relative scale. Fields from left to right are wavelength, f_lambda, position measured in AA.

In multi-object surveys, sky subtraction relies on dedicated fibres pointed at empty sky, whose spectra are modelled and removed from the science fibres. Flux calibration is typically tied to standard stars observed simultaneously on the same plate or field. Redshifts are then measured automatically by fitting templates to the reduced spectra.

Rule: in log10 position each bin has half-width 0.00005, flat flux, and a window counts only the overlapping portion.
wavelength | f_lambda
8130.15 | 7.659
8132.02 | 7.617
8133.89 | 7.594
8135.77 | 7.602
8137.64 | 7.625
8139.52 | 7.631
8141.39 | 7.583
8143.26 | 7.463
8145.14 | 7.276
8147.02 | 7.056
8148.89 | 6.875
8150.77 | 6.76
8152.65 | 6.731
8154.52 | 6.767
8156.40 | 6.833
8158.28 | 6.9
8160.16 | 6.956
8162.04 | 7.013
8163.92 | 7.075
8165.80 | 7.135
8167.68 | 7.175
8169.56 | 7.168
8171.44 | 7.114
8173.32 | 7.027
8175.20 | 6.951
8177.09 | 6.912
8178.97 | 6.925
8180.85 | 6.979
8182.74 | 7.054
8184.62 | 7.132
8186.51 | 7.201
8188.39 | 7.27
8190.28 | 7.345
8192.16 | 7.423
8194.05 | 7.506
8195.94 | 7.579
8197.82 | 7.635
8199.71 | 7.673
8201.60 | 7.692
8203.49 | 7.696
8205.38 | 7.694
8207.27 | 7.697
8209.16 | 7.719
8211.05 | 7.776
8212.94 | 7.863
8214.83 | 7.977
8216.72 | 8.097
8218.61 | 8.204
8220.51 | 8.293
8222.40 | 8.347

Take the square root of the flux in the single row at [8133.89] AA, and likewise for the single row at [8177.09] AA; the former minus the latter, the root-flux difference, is 0.13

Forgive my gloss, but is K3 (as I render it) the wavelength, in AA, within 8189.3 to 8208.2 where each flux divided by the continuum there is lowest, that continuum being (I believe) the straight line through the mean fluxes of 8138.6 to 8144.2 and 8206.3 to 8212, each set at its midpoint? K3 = 8190.28 AA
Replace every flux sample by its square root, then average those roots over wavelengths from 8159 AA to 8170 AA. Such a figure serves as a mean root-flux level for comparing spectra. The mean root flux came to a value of 2.66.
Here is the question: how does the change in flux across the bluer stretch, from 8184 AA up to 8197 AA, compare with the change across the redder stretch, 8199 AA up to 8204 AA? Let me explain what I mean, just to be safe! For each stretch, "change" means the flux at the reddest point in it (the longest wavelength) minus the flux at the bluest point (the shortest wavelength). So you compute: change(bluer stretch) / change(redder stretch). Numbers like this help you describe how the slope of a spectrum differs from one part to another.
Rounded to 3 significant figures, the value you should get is 19.4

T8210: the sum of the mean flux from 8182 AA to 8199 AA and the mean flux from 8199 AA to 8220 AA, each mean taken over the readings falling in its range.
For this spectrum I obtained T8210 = 15.2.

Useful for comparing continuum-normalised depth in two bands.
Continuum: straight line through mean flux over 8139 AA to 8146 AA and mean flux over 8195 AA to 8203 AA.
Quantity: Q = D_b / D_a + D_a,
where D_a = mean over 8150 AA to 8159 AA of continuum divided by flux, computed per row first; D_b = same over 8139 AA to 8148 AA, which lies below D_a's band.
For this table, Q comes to 2.02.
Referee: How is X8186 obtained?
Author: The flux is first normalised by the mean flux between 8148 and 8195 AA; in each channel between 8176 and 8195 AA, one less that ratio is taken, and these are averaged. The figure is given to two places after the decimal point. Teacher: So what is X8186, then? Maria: -0.02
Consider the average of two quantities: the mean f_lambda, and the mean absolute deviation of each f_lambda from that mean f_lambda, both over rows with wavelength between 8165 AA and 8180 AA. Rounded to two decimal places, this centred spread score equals 3.57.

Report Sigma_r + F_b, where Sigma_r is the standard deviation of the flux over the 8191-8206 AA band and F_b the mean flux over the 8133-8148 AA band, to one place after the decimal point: 7.6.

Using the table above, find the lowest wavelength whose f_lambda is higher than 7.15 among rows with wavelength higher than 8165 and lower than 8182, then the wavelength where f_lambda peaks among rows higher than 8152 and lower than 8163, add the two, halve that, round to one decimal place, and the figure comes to 8164.9 AA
